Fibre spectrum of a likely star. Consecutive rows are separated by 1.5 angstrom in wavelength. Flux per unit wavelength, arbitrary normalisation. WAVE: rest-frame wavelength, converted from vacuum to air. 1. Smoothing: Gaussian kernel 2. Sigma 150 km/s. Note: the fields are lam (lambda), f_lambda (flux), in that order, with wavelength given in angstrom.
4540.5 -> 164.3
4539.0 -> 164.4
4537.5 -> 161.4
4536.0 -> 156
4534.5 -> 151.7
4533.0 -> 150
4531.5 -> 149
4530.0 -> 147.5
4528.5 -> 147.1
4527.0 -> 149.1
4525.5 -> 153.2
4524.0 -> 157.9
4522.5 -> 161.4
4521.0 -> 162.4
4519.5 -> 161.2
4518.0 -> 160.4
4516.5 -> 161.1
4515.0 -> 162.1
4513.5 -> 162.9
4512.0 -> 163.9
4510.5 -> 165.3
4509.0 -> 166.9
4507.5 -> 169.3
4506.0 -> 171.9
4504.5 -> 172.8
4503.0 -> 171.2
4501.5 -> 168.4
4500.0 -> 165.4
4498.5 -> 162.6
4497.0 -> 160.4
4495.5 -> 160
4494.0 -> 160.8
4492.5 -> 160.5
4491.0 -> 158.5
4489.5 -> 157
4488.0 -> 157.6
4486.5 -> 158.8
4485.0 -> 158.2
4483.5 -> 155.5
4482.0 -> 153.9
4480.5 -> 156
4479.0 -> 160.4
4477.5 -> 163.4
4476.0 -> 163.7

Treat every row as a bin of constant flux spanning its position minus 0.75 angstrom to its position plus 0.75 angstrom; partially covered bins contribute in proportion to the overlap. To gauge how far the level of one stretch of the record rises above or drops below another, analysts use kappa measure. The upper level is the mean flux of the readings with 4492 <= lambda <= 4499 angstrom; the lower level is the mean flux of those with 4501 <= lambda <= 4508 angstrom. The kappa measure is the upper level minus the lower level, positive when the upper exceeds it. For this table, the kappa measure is -10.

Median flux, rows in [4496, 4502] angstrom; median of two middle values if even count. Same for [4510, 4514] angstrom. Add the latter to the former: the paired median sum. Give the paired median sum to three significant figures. 328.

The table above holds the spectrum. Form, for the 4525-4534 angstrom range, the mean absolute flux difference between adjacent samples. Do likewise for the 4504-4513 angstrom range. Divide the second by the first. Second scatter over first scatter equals 0.99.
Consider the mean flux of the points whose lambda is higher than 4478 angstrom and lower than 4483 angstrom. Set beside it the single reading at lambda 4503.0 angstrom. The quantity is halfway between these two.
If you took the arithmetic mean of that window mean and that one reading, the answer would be 164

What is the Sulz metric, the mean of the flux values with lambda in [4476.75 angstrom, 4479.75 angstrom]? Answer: 162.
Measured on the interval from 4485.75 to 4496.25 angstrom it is 159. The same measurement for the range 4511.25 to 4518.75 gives 162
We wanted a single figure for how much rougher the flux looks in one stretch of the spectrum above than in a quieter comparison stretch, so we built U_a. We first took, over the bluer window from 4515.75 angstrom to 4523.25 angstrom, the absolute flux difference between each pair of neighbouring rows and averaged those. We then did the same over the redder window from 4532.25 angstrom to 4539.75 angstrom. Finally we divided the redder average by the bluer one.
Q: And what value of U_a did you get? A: 3.89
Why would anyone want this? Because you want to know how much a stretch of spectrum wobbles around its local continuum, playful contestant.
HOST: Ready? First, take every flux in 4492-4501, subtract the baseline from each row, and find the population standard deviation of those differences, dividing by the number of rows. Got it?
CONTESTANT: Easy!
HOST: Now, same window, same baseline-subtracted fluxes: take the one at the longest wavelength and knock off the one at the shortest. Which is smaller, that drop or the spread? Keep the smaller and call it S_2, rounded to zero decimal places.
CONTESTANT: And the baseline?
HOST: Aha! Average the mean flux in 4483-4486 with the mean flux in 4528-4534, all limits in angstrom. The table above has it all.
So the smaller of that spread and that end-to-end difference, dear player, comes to 2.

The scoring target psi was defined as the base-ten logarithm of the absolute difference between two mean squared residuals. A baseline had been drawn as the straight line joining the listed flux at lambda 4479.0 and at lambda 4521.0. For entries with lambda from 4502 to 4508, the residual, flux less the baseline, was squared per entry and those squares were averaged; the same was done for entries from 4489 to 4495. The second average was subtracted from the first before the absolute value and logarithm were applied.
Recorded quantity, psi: 1.95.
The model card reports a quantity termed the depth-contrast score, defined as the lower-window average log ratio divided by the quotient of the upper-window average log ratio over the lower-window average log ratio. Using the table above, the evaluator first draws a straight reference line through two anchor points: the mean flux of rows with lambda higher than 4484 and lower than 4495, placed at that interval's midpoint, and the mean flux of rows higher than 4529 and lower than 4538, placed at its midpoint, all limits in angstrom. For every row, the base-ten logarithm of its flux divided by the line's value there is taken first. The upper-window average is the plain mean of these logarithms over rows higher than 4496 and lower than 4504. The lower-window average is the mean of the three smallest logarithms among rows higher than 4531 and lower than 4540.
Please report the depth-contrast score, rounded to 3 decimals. 0.002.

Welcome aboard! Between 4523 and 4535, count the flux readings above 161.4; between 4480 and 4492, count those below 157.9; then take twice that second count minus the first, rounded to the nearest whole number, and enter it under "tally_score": 10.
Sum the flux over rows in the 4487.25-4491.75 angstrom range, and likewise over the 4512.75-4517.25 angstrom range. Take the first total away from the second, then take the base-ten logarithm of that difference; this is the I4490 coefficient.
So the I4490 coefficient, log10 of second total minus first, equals 1.11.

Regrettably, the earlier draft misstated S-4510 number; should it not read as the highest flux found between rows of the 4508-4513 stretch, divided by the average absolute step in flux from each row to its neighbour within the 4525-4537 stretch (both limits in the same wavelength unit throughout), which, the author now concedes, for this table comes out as 78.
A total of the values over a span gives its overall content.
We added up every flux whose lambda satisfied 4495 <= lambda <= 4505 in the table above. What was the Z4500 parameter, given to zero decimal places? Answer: 1161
